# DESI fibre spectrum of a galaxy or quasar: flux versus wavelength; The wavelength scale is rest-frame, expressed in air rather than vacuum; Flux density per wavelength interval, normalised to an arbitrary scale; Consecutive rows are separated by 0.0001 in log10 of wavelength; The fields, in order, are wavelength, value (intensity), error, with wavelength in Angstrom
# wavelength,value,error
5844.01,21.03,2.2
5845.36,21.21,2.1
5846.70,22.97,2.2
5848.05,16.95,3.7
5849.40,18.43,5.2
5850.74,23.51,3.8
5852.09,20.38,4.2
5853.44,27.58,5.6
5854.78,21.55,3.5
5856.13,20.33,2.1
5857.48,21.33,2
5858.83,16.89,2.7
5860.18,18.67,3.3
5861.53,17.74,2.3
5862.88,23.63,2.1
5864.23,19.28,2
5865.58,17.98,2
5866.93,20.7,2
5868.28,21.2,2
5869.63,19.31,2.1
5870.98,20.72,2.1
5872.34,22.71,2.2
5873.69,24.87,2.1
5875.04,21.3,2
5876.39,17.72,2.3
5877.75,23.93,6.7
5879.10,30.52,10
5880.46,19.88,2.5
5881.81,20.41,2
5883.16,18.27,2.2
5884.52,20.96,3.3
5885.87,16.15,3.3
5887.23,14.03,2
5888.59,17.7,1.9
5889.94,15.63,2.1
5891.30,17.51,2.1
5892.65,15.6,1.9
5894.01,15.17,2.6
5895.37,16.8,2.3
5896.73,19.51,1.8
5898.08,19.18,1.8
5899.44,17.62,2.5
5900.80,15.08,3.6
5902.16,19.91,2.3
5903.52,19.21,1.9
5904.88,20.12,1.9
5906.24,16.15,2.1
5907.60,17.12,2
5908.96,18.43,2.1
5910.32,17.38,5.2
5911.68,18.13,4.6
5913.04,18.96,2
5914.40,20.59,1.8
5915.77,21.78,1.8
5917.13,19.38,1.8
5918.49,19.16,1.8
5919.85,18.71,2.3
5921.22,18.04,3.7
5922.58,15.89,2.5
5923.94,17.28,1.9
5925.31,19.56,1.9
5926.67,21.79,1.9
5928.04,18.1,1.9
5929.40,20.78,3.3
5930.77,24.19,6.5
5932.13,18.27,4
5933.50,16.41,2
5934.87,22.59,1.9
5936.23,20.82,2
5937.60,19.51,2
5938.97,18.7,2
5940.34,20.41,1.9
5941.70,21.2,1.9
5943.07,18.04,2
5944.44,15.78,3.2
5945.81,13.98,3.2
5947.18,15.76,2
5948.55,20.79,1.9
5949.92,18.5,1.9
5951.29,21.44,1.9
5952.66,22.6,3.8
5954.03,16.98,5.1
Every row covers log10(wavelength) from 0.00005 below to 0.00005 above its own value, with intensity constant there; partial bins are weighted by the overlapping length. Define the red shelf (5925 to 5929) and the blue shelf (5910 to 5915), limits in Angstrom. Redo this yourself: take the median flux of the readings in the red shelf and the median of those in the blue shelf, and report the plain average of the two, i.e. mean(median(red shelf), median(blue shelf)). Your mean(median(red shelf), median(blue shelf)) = 19.1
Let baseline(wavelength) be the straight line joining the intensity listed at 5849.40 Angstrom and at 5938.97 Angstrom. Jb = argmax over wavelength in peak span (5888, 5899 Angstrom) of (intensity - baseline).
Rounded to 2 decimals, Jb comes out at 5896.73 Angstrom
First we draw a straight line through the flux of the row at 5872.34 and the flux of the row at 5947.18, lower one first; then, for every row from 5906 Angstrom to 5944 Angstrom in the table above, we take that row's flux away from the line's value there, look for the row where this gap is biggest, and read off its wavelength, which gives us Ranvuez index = 5906.24 Angstrom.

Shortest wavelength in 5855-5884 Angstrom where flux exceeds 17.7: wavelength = 5856.13 Angstrom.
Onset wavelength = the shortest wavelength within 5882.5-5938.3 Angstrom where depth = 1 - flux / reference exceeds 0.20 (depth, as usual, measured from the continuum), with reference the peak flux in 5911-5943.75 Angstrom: 5883.16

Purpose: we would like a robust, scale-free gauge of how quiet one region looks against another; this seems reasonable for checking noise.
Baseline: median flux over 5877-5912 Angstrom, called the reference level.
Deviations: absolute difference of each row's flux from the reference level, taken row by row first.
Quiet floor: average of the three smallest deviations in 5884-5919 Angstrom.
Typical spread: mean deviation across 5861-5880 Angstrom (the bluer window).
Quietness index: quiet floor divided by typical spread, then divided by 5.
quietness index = 0.013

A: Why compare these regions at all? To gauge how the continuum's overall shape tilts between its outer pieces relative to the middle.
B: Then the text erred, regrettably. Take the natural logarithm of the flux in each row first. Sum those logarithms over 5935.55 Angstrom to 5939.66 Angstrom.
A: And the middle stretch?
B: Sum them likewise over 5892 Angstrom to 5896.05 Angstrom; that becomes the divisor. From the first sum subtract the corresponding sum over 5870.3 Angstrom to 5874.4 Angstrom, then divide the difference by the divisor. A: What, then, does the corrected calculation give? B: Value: -0.052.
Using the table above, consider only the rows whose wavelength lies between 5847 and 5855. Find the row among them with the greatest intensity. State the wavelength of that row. 5853.44 Angstrom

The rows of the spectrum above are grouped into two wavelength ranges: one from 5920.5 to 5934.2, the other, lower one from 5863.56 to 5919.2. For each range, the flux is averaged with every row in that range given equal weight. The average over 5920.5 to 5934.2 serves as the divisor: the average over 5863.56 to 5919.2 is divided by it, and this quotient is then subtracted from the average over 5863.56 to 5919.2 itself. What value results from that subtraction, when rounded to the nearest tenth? 18.2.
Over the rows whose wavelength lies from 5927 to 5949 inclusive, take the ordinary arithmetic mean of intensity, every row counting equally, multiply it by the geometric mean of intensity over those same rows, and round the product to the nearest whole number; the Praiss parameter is 361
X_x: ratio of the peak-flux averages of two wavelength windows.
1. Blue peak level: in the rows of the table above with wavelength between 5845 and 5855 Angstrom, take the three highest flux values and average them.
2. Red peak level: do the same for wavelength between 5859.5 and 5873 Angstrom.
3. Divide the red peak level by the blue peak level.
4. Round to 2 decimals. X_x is 0.91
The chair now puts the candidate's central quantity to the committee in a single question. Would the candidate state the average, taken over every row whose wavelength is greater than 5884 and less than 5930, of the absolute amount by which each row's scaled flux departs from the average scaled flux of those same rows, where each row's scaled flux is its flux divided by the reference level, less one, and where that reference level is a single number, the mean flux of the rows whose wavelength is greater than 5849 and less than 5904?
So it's 0.082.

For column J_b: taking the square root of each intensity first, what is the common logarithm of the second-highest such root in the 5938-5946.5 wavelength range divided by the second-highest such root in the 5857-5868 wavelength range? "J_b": -0.010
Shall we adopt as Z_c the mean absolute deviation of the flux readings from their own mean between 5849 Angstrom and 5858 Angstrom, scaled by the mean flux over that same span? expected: 0.10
